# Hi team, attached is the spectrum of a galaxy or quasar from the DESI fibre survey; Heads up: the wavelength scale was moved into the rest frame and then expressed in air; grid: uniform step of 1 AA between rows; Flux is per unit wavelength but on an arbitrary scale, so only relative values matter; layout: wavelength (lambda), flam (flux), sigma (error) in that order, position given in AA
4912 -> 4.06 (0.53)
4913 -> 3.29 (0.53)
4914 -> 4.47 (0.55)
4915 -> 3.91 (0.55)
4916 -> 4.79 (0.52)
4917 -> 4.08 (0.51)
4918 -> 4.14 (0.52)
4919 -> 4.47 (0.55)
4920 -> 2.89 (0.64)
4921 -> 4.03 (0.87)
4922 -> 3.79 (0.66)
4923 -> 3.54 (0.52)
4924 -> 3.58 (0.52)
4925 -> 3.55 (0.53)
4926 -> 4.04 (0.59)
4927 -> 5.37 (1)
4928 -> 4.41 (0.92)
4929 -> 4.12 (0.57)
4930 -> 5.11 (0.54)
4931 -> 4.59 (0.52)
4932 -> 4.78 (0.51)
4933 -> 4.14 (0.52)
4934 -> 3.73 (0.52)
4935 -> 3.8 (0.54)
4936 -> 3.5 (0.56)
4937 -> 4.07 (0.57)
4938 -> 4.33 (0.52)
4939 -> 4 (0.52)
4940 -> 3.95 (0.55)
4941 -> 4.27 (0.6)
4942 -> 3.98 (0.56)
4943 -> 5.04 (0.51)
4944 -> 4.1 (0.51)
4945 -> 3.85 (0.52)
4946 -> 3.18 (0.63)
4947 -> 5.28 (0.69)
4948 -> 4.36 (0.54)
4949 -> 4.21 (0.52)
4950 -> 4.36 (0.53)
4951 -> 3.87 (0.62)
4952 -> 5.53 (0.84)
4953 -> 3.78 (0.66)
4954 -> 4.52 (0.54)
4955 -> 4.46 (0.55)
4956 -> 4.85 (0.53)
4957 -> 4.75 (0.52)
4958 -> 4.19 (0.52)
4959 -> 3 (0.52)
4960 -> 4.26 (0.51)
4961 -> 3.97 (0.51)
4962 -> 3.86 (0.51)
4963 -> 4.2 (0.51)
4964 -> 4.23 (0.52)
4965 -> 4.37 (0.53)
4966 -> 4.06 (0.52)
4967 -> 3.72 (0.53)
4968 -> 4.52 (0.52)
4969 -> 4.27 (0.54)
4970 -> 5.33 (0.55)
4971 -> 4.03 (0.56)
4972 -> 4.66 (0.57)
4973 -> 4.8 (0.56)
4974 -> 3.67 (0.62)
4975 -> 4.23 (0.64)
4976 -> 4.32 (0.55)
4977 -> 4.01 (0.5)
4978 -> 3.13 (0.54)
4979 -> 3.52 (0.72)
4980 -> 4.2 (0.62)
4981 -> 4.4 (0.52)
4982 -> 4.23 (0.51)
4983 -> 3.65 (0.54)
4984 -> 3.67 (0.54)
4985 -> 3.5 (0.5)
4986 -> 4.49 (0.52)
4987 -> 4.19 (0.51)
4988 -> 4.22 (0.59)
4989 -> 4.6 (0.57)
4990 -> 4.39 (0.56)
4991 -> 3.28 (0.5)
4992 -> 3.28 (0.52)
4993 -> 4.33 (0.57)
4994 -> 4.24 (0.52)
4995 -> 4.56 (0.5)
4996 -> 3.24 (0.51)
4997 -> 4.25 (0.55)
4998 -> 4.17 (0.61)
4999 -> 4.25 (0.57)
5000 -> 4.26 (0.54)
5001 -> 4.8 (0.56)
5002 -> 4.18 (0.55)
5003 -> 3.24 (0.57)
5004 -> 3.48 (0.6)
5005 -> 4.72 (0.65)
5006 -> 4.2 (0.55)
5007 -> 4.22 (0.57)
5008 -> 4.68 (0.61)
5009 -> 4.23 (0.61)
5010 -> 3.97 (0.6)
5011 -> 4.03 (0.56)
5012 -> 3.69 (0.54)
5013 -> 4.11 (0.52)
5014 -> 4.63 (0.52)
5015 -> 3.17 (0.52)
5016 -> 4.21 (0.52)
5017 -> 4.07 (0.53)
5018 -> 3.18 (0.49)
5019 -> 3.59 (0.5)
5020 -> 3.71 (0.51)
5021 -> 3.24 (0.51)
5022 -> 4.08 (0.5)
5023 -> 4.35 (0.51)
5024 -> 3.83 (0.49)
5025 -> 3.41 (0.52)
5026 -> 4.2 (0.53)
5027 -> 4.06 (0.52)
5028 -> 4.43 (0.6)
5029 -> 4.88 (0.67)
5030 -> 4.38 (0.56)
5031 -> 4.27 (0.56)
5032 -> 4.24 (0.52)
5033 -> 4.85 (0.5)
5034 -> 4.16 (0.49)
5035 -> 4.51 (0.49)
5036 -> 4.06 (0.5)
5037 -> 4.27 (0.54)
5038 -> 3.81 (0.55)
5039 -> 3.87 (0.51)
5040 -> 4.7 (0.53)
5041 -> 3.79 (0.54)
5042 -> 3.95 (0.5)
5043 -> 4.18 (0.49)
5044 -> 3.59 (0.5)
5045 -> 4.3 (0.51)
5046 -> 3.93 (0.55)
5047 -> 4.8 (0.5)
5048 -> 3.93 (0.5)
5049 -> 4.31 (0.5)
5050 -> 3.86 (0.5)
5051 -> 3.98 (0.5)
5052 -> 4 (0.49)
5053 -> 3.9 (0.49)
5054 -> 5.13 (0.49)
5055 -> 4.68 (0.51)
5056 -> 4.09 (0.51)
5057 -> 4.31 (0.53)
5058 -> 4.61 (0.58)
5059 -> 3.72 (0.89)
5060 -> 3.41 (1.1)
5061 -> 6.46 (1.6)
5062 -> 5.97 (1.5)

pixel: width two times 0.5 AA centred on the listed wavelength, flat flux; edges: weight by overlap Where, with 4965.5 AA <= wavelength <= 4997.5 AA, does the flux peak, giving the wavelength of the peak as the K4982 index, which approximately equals 4970 AA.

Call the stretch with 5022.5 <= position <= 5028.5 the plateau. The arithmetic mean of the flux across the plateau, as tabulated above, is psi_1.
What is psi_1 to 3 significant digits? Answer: 4.05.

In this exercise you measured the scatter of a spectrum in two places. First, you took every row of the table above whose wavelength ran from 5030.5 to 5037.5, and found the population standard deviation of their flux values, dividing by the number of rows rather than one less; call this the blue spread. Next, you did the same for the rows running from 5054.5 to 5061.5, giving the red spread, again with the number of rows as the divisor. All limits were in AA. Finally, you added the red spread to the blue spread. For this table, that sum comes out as 1.2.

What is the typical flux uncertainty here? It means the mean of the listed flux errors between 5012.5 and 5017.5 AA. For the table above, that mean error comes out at 0.522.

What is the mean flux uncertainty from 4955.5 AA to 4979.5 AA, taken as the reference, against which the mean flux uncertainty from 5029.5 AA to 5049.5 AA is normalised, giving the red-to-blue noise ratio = 0.95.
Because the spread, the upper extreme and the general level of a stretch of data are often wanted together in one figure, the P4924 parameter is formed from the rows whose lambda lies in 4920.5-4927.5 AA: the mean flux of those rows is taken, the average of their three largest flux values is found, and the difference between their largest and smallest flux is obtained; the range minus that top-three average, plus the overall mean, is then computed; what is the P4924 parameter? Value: 1.3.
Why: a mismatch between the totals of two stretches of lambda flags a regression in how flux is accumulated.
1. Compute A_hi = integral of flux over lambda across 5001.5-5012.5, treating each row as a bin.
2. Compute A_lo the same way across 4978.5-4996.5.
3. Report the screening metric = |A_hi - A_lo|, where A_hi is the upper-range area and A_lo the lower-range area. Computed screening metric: 27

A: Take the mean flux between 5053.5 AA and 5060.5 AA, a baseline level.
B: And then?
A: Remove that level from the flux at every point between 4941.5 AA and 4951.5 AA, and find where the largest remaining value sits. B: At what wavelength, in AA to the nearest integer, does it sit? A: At 4947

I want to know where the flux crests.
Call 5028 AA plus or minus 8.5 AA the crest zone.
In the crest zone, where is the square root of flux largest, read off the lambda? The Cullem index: 5029 AA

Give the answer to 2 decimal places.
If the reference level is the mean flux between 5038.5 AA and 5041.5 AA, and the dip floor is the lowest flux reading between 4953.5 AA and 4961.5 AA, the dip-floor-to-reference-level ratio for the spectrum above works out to 0.73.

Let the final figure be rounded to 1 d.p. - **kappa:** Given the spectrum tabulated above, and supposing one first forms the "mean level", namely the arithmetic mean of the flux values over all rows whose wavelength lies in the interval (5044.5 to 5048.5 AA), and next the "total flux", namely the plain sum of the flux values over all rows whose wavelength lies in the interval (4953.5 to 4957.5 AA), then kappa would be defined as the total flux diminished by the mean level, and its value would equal 14.3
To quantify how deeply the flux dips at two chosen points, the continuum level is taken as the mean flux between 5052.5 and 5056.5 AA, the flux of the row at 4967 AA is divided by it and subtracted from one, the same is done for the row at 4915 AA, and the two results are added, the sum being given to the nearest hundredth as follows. 0.29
